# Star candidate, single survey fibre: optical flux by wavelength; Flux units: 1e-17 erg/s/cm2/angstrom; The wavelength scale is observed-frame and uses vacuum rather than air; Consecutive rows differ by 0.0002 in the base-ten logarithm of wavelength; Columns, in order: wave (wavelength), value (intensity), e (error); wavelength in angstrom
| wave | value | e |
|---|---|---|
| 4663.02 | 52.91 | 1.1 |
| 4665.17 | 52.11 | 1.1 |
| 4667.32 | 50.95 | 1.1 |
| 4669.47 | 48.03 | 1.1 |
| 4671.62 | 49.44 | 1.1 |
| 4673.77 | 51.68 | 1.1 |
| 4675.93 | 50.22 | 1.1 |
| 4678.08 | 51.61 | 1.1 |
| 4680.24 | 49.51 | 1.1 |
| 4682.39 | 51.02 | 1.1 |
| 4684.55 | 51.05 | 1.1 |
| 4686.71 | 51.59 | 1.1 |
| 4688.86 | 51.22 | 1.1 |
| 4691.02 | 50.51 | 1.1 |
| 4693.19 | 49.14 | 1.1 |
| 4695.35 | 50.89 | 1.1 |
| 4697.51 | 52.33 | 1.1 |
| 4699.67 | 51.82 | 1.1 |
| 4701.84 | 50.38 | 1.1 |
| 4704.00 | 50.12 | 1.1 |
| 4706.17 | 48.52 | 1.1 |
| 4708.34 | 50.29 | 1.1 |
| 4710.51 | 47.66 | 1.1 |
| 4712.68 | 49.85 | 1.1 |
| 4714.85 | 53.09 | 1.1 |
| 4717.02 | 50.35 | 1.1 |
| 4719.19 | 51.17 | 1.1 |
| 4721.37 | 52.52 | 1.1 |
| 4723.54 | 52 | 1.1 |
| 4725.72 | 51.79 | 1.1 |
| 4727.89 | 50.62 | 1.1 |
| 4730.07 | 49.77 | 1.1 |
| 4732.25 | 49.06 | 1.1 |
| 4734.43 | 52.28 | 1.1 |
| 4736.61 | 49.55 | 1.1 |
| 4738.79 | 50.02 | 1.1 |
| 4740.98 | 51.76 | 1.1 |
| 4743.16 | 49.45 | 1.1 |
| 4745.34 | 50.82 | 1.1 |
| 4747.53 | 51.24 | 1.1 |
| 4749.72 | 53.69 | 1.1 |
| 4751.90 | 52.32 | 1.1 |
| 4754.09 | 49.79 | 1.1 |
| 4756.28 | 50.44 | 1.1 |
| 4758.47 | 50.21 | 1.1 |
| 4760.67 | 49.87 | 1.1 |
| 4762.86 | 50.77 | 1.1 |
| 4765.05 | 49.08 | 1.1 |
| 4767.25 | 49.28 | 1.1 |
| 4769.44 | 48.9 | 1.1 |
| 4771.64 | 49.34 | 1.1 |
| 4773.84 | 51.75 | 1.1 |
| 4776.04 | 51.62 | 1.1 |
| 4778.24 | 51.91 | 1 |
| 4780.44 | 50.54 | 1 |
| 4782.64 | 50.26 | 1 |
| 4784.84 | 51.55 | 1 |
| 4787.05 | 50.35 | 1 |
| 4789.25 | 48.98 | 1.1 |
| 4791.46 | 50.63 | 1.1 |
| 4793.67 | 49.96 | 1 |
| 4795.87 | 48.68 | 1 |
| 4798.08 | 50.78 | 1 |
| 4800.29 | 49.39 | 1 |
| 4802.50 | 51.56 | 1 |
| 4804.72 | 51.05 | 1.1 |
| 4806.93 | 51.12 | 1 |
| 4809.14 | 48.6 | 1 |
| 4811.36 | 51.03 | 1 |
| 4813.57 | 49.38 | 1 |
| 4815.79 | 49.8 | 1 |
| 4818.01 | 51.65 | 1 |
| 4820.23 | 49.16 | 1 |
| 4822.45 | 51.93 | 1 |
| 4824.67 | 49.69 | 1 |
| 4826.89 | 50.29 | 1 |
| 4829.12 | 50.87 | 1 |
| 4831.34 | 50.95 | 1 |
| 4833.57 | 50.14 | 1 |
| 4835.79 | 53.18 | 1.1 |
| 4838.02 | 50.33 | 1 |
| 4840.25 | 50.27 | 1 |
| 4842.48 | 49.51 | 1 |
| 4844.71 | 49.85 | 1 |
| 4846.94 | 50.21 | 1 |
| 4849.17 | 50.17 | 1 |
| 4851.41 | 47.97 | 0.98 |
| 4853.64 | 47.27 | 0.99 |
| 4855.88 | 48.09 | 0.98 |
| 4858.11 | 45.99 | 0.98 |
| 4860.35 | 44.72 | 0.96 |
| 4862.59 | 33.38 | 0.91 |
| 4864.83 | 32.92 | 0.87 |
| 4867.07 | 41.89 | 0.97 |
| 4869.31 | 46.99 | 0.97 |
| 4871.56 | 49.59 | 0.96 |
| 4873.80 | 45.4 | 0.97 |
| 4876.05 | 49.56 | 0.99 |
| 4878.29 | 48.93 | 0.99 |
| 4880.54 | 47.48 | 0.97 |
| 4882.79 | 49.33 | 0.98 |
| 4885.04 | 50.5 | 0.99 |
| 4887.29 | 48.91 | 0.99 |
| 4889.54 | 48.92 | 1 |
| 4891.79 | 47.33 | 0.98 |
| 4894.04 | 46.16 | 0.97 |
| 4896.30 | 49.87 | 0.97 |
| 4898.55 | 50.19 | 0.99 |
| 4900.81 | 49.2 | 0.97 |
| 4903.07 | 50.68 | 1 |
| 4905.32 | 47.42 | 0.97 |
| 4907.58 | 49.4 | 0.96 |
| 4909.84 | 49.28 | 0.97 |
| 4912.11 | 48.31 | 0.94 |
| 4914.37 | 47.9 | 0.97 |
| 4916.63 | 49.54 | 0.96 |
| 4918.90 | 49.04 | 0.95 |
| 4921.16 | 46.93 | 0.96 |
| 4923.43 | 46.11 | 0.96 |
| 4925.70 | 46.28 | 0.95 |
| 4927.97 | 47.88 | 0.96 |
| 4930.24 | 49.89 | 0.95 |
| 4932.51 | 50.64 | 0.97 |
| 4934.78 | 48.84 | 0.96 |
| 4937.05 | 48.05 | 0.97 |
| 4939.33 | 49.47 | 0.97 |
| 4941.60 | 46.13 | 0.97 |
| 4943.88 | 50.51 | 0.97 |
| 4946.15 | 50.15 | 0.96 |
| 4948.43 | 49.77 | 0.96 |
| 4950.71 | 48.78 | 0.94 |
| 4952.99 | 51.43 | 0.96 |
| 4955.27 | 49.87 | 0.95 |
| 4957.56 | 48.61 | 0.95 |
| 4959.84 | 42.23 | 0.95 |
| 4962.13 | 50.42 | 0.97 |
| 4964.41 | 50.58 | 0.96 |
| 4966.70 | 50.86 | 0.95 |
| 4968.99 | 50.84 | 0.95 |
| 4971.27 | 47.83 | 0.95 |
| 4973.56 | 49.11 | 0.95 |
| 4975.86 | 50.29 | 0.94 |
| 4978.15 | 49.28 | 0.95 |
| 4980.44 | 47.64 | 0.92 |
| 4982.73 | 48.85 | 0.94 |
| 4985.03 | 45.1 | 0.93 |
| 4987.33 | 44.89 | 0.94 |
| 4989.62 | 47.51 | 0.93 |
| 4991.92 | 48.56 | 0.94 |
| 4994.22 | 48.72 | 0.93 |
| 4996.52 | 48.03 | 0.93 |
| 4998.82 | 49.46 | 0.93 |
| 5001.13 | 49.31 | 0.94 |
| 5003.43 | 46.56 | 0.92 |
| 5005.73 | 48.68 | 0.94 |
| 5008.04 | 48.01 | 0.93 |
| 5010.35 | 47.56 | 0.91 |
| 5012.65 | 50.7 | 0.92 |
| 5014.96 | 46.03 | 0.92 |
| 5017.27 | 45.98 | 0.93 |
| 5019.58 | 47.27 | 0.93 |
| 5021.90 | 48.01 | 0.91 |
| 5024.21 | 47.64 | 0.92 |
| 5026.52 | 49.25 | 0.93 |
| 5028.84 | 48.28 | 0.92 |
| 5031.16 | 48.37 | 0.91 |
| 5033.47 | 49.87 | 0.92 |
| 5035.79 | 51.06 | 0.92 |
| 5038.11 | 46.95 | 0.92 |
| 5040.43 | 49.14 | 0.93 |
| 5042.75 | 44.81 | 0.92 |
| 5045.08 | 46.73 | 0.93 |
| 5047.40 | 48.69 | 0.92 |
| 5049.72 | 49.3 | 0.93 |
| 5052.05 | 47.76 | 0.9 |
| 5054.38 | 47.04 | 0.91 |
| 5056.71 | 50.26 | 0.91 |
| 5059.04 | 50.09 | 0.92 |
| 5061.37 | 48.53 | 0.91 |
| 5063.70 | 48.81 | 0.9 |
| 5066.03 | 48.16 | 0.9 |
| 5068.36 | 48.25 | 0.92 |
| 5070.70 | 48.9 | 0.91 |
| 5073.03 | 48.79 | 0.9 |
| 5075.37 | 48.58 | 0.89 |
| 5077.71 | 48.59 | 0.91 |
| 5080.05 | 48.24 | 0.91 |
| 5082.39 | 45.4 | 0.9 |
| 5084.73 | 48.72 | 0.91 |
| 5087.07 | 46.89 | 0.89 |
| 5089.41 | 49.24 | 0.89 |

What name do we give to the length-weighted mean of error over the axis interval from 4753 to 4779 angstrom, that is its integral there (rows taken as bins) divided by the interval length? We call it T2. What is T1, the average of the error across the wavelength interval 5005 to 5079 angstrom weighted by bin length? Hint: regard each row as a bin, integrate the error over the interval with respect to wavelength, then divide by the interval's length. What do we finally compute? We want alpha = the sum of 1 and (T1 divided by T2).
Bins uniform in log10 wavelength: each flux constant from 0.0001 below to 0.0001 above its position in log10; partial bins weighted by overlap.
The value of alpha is 1.84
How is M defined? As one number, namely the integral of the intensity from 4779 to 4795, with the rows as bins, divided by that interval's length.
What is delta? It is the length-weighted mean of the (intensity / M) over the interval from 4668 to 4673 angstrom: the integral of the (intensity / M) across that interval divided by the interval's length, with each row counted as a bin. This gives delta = 0.975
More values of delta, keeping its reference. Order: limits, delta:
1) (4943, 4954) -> 0.996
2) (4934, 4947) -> 0.970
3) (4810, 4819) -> 1.001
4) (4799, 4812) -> 1.001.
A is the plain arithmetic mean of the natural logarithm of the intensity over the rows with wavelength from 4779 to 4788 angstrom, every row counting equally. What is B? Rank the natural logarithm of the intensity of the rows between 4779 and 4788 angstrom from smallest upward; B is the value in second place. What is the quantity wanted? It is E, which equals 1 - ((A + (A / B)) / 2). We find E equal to -1.46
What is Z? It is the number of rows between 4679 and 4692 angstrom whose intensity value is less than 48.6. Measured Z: 0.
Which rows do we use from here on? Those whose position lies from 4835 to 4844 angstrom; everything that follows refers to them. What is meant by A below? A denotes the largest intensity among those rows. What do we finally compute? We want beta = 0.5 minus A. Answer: -52.7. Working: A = 53.18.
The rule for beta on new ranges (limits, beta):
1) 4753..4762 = -49.9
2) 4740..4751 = -53.2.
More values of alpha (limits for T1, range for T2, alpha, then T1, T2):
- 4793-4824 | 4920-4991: 2.06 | 1.01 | 0.95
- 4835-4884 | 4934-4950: 2.01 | 0.98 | 0.97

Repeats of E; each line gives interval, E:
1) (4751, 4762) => -1.46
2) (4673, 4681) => -1.46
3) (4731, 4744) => -1.46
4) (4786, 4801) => -1.46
